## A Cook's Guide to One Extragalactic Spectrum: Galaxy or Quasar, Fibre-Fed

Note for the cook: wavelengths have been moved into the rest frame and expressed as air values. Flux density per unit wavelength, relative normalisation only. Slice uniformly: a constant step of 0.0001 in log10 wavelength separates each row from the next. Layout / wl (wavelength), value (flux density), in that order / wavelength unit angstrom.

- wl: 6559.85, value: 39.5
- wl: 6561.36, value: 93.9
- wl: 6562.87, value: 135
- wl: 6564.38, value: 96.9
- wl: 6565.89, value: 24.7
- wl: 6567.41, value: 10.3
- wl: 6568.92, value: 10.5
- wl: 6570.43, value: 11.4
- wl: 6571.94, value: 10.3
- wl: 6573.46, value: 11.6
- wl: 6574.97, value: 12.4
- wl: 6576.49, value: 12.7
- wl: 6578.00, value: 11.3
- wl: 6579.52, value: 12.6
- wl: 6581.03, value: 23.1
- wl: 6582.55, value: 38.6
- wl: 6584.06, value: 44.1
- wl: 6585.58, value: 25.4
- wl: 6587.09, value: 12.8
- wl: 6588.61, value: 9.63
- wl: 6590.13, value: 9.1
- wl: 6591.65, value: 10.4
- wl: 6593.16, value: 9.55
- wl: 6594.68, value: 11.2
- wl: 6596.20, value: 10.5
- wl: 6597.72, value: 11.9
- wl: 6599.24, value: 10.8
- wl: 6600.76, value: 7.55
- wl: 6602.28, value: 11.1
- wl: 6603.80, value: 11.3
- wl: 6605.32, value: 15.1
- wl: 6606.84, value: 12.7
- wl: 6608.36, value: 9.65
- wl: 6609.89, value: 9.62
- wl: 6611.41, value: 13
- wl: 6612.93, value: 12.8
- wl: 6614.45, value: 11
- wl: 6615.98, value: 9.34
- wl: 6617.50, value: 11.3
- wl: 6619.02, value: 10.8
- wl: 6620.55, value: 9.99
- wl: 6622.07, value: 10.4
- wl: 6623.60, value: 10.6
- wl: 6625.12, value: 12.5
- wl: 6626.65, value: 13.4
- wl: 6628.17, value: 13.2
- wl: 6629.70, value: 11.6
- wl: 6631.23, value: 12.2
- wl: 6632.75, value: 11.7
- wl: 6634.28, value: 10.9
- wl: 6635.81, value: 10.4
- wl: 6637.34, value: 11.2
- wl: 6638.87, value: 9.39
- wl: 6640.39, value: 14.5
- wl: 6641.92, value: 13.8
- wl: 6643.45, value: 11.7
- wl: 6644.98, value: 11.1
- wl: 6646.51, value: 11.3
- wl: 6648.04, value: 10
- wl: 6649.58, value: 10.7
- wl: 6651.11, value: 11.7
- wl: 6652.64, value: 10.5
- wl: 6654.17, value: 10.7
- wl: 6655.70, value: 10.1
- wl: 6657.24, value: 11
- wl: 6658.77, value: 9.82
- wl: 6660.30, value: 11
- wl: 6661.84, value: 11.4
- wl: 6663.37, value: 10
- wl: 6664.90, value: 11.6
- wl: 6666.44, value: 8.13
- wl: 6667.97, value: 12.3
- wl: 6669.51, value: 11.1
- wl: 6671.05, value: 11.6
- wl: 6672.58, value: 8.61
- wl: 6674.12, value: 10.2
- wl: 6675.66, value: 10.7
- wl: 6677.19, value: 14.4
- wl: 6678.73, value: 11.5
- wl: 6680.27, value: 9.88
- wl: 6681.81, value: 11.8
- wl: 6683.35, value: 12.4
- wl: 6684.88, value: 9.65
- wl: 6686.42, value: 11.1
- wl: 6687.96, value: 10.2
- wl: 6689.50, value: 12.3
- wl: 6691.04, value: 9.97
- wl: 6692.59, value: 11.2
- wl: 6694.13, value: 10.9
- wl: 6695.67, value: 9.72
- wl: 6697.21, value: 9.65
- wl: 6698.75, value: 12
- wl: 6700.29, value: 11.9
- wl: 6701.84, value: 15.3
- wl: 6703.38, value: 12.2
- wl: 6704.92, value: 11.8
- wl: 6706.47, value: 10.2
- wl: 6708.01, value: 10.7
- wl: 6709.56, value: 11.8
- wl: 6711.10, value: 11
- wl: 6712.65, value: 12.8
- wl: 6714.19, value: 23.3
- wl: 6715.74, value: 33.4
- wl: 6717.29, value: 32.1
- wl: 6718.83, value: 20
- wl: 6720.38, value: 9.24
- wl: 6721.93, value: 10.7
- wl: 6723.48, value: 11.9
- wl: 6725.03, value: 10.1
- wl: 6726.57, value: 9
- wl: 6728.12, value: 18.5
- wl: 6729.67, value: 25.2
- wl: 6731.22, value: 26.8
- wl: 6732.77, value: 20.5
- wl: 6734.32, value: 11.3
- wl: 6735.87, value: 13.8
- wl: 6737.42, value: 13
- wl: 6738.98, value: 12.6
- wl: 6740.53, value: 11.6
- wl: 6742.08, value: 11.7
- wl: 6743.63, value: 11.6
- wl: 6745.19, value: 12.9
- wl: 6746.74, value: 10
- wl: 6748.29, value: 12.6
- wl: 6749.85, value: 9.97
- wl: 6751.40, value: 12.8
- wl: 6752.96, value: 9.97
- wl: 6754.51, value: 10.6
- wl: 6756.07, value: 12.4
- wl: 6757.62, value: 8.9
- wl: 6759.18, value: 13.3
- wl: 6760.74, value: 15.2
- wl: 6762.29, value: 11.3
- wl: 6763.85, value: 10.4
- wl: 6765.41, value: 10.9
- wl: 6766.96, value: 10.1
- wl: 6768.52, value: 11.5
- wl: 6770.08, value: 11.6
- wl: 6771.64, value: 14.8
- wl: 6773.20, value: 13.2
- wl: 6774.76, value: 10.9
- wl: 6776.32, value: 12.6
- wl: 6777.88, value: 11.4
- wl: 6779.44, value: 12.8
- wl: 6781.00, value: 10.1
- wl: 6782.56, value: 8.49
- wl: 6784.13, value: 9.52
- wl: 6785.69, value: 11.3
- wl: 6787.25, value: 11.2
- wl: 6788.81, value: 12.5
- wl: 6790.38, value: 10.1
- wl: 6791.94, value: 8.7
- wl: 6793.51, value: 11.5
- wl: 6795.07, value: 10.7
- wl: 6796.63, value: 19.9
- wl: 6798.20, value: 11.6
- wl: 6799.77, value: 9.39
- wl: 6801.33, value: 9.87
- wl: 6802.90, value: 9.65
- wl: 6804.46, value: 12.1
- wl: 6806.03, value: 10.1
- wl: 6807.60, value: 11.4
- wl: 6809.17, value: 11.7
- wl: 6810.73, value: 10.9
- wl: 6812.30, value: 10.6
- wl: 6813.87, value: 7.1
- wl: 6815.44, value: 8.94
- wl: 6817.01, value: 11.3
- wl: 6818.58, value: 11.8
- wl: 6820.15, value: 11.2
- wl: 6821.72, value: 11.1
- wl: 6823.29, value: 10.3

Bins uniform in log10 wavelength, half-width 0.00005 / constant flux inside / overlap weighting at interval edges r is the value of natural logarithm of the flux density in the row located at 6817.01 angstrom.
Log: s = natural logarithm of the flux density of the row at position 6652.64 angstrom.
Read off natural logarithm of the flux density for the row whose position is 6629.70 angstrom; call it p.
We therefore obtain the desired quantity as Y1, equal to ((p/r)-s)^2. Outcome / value 1.8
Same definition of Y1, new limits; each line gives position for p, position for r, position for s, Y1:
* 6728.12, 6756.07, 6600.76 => 0.7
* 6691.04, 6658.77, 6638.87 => 1.5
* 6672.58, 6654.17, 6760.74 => 3.3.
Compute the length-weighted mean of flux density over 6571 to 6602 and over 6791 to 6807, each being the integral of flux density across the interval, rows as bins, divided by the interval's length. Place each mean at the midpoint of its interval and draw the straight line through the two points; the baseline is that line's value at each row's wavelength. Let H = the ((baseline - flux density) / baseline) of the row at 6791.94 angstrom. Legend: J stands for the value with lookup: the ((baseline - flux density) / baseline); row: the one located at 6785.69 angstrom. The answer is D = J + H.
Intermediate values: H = 0.24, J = 0.02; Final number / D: 0.27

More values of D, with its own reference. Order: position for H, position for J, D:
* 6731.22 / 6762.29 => -1.07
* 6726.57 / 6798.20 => 0.27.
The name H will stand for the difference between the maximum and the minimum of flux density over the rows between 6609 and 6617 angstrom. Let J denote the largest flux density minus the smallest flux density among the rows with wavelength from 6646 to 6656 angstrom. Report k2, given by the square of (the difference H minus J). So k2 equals 4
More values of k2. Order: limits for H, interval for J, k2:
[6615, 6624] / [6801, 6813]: 0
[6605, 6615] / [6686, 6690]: 11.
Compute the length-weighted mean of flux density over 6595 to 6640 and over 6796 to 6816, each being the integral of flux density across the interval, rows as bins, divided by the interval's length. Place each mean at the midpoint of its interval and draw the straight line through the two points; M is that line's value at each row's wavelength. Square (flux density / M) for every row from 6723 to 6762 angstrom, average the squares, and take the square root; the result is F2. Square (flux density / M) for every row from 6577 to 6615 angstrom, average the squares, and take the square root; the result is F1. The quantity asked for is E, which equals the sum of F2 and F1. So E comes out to 2.79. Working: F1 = 1.51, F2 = 1.281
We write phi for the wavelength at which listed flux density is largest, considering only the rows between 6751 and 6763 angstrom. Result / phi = 6760.74 angstrom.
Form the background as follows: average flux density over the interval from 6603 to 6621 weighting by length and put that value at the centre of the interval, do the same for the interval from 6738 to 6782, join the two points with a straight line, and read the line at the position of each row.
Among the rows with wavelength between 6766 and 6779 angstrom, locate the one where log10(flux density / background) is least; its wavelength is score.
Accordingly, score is 6766.96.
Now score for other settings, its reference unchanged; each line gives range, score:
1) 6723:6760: 6757.62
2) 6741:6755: 6752.96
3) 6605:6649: 6615.98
